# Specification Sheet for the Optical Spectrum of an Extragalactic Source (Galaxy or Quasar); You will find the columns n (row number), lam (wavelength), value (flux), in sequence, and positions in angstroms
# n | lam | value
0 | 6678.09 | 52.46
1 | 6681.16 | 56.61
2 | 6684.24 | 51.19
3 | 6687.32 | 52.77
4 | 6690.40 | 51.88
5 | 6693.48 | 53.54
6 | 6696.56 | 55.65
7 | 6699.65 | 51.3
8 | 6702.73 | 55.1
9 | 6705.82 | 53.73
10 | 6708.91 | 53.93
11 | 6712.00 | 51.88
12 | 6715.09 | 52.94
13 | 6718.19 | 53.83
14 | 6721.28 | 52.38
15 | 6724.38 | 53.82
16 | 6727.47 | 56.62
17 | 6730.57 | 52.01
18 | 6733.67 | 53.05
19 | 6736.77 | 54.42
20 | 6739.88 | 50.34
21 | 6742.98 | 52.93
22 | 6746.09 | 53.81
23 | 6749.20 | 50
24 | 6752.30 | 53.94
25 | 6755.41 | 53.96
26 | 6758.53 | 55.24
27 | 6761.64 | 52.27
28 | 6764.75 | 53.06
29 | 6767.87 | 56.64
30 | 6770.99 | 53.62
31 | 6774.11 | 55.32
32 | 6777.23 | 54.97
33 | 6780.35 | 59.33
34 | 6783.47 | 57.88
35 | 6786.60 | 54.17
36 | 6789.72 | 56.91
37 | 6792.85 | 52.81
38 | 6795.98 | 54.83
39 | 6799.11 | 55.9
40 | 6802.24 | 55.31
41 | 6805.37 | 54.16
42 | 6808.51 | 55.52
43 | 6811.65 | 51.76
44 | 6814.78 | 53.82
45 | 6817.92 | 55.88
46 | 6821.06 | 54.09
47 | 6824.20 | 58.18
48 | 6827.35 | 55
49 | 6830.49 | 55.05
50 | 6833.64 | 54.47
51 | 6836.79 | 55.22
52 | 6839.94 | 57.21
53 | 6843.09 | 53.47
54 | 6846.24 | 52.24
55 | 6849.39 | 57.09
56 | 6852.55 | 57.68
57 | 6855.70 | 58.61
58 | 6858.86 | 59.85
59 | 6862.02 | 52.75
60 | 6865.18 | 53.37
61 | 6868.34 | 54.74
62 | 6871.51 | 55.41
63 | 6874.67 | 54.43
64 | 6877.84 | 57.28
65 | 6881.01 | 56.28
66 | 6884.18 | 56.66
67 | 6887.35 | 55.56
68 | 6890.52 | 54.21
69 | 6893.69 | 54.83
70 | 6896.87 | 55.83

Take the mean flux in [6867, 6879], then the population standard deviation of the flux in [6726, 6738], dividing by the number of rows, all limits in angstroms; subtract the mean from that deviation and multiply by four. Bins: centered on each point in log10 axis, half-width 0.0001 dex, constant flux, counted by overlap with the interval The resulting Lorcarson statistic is -215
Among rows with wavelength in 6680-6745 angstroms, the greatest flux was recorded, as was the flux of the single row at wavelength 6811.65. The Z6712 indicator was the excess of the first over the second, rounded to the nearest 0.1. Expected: 4.9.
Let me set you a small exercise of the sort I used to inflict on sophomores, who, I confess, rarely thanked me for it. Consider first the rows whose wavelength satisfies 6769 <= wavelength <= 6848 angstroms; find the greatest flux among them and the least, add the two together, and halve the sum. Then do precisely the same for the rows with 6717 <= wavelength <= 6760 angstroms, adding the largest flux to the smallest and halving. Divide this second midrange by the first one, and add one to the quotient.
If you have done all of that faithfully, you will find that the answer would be 1.96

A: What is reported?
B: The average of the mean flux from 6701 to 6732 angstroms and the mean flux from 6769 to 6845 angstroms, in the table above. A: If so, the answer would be 54.4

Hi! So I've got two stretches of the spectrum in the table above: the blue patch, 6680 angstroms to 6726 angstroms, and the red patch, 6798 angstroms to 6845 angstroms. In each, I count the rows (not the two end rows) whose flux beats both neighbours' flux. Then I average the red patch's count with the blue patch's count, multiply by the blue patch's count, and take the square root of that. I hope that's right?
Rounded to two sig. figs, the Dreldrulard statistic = 5.0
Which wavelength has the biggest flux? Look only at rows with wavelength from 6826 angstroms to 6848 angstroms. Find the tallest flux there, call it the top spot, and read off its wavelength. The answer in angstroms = 6839.94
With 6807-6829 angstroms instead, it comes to 6824.20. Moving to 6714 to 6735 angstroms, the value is 6727.47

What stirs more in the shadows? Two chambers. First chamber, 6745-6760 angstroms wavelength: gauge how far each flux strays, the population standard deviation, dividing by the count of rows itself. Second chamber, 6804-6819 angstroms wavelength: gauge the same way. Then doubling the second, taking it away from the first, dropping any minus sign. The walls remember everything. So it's 1.1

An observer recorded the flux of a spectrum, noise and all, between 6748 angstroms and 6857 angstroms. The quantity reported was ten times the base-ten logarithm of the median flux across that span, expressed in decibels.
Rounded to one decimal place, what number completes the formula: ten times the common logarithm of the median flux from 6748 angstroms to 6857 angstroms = 17.4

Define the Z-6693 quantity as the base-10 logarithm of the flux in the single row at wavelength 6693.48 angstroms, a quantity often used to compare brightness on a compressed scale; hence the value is 1.73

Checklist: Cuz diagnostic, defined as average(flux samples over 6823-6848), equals 55.1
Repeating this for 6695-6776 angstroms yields 53.5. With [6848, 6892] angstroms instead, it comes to 56.0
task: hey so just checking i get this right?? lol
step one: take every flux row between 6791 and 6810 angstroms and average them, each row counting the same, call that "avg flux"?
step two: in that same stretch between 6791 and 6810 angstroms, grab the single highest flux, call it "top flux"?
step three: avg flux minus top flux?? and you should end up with -1.1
